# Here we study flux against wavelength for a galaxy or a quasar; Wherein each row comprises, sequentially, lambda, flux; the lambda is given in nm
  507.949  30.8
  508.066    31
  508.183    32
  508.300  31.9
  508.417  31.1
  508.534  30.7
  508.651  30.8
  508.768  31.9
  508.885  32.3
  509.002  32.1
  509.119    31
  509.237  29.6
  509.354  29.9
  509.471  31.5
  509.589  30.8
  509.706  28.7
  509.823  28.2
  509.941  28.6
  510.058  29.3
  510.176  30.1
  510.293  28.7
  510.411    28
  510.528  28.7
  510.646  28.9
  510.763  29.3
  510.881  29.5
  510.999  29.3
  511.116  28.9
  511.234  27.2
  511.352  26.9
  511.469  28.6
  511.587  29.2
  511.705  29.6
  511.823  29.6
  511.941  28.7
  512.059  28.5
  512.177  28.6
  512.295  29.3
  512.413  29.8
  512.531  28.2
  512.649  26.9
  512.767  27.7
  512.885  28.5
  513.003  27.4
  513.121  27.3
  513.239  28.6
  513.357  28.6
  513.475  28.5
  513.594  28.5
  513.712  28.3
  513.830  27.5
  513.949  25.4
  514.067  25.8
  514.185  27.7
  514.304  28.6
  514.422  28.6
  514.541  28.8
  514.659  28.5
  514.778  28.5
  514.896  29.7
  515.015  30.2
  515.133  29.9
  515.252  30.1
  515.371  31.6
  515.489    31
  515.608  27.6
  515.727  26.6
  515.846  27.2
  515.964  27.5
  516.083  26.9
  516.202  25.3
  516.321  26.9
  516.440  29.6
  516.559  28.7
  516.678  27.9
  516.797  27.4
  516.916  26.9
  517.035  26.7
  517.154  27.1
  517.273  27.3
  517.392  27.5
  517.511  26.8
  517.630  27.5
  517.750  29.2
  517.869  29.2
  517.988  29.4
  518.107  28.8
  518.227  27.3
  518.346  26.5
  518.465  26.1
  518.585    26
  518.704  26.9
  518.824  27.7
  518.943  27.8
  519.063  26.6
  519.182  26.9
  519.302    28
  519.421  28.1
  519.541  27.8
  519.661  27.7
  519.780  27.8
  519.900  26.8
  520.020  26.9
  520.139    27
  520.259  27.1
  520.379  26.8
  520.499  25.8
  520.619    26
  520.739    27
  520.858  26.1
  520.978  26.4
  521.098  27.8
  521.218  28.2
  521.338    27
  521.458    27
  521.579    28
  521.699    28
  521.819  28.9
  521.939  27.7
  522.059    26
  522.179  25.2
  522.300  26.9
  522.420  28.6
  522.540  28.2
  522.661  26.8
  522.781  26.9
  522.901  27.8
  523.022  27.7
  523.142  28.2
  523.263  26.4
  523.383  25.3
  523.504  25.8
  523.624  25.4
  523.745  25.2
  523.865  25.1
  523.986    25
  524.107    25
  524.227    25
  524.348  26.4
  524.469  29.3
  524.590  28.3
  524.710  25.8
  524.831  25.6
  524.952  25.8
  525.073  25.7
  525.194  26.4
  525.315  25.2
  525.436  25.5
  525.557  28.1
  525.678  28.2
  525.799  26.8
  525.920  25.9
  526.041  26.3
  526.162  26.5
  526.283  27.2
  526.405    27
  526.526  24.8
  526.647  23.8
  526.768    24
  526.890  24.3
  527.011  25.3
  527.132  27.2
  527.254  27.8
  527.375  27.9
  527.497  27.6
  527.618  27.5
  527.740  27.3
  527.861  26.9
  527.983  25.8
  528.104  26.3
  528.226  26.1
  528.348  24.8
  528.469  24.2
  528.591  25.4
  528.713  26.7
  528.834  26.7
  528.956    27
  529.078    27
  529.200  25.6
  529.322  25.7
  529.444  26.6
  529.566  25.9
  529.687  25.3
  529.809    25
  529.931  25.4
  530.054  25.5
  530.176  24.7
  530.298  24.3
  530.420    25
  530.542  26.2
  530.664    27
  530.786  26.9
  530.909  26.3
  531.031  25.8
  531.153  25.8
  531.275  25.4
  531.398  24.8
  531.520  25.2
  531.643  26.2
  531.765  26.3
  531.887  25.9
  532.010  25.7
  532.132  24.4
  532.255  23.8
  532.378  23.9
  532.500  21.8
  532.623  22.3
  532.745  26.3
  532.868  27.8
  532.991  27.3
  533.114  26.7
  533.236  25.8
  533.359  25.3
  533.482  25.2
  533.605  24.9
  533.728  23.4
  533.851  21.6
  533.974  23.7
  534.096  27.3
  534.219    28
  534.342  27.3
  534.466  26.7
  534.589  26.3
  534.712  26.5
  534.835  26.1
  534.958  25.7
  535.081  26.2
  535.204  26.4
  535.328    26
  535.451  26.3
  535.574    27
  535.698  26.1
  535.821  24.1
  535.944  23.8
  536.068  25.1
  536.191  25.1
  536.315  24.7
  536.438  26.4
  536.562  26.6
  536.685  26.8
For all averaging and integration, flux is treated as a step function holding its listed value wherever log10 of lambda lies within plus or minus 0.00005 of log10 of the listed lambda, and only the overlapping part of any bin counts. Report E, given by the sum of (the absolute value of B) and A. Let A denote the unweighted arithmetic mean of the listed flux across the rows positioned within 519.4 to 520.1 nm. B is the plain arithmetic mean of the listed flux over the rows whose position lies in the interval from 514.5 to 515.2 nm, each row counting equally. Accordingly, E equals 57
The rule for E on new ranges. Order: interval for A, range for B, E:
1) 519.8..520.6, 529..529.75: 53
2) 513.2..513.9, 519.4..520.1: 56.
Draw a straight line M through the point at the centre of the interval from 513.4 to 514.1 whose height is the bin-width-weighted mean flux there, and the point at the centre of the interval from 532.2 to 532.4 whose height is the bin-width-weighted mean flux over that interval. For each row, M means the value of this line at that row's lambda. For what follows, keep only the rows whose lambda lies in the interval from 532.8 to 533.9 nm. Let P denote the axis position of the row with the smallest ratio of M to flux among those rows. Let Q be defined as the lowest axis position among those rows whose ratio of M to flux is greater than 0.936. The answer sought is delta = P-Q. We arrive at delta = -0.74 nm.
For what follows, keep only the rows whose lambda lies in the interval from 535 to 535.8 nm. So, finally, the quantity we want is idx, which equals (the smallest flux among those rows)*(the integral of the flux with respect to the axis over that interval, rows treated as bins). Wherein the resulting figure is 545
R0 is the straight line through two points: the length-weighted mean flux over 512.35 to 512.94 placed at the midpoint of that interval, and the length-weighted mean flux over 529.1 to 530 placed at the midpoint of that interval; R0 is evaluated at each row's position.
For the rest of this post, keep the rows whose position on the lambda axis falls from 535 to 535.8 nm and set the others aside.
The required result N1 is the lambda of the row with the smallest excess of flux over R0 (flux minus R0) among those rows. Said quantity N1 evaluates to 535.328 nm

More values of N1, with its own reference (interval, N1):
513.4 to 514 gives 513.949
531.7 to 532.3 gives 532.255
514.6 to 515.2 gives 514.659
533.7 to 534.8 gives 533.851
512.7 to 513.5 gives 513.121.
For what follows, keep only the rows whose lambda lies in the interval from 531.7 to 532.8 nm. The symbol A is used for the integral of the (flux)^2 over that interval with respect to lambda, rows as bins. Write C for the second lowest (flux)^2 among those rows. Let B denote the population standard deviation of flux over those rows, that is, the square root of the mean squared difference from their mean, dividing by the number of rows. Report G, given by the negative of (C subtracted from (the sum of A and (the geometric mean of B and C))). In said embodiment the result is -194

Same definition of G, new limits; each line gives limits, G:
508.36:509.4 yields -138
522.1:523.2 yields -132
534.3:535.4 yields -104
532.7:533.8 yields -142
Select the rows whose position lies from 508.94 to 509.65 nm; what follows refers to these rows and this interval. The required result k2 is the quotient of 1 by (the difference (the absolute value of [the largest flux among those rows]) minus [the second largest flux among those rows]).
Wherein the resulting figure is 2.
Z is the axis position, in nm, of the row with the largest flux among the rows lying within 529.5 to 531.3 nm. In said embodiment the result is 530.664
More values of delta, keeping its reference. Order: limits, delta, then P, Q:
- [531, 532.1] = 0.49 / 531.765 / 531.275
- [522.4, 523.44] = -0.24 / 522.420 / 522.661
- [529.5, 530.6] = 0.98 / 530.542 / 529.566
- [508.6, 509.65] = -0.35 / 508.885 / 509.237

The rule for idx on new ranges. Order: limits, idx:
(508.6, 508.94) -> 332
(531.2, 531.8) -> 380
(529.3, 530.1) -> 512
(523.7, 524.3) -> 376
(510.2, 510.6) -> 321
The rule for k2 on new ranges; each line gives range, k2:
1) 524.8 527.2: 10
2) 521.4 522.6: 3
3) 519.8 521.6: 5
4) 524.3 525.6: 1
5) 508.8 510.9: 5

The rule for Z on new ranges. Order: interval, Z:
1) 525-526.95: 525.678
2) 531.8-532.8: 532.745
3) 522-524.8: 524.469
